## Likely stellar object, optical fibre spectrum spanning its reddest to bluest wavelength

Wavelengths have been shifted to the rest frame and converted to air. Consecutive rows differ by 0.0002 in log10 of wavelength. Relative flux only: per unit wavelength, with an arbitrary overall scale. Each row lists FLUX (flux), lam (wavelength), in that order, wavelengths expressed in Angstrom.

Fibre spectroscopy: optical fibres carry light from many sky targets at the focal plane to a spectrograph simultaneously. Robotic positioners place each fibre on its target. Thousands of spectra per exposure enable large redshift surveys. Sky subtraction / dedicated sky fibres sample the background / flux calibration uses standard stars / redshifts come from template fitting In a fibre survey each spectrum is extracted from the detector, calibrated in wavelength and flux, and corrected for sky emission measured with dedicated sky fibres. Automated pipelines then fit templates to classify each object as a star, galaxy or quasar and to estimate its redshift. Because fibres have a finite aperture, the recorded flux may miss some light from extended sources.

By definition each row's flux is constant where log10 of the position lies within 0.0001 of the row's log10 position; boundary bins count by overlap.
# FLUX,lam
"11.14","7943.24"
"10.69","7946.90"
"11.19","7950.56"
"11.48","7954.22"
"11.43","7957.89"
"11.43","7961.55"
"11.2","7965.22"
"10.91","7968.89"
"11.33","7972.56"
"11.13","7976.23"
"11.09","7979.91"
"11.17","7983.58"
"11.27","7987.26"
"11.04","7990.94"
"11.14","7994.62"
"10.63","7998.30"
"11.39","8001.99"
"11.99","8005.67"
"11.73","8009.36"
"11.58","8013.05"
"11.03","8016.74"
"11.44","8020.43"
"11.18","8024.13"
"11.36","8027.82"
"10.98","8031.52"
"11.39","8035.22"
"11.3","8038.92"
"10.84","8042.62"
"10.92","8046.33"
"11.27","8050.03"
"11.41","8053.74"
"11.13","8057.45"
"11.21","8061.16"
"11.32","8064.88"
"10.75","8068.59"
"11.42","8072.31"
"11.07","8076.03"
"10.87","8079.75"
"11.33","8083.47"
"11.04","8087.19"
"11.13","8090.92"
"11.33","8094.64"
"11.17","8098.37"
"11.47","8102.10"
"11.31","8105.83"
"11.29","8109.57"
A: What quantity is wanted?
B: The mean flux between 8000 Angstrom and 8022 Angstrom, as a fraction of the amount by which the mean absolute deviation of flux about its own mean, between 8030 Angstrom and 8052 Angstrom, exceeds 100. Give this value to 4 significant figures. -0.1155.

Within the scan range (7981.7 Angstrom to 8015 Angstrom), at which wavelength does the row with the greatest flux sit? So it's 8005.67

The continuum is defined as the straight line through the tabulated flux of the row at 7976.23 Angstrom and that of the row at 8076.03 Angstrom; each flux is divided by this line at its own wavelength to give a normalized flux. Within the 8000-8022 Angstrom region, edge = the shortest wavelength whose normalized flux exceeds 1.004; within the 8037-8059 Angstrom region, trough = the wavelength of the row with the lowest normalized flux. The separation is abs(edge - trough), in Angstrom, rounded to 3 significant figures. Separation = 40.6 Angstrom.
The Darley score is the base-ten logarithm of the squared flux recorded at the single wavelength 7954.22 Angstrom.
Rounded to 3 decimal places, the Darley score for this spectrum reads 2.120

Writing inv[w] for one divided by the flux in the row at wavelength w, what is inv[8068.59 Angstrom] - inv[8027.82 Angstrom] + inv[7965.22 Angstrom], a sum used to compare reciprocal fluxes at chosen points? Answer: 0.0943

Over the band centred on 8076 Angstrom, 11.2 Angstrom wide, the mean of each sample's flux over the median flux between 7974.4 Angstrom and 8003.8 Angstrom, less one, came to -0.001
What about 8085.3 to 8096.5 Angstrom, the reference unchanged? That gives 0.003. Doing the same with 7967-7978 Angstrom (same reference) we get -0.001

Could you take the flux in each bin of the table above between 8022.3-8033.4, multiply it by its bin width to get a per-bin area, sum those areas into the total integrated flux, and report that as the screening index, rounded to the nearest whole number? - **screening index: 124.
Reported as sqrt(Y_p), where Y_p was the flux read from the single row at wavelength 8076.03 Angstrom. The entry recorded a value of 3.33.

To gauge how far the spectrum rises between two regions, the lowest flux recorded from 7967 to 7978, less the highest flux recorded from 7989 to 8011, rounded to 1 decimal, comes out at -1.1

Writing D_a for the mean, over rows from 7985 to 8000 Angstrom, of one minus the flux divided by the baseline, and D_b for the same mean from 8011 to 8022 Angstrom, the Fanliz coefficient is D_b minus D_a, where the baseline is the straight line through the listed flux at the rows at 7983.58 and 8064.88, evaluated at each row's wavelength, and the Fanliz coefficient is -0.025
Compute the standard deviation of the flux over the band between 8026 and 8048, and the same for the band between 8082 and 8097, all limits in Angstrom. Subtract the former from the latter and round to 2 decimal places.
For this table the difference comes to -0.10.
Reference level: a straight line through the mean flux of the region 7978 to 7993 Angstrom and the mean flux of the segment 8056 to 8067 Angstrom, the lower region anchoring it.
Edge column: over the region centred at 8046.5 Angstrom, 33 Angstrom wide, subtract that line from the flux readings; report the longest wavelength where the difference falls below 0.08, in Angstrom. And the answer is 8061.16 Angstrom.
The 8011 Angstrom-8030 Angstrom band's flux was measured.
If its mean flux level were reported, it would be 11.32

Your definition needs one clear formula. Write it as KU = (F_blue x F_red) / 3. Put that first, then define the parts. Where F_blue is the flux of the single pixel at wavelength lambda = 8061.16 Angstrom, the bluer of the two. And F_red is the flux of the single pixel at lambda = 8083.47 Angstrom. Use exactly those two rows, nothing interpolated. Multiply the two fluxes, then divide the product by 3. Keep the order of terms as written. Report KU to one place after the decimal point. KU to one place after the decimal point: 42.3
